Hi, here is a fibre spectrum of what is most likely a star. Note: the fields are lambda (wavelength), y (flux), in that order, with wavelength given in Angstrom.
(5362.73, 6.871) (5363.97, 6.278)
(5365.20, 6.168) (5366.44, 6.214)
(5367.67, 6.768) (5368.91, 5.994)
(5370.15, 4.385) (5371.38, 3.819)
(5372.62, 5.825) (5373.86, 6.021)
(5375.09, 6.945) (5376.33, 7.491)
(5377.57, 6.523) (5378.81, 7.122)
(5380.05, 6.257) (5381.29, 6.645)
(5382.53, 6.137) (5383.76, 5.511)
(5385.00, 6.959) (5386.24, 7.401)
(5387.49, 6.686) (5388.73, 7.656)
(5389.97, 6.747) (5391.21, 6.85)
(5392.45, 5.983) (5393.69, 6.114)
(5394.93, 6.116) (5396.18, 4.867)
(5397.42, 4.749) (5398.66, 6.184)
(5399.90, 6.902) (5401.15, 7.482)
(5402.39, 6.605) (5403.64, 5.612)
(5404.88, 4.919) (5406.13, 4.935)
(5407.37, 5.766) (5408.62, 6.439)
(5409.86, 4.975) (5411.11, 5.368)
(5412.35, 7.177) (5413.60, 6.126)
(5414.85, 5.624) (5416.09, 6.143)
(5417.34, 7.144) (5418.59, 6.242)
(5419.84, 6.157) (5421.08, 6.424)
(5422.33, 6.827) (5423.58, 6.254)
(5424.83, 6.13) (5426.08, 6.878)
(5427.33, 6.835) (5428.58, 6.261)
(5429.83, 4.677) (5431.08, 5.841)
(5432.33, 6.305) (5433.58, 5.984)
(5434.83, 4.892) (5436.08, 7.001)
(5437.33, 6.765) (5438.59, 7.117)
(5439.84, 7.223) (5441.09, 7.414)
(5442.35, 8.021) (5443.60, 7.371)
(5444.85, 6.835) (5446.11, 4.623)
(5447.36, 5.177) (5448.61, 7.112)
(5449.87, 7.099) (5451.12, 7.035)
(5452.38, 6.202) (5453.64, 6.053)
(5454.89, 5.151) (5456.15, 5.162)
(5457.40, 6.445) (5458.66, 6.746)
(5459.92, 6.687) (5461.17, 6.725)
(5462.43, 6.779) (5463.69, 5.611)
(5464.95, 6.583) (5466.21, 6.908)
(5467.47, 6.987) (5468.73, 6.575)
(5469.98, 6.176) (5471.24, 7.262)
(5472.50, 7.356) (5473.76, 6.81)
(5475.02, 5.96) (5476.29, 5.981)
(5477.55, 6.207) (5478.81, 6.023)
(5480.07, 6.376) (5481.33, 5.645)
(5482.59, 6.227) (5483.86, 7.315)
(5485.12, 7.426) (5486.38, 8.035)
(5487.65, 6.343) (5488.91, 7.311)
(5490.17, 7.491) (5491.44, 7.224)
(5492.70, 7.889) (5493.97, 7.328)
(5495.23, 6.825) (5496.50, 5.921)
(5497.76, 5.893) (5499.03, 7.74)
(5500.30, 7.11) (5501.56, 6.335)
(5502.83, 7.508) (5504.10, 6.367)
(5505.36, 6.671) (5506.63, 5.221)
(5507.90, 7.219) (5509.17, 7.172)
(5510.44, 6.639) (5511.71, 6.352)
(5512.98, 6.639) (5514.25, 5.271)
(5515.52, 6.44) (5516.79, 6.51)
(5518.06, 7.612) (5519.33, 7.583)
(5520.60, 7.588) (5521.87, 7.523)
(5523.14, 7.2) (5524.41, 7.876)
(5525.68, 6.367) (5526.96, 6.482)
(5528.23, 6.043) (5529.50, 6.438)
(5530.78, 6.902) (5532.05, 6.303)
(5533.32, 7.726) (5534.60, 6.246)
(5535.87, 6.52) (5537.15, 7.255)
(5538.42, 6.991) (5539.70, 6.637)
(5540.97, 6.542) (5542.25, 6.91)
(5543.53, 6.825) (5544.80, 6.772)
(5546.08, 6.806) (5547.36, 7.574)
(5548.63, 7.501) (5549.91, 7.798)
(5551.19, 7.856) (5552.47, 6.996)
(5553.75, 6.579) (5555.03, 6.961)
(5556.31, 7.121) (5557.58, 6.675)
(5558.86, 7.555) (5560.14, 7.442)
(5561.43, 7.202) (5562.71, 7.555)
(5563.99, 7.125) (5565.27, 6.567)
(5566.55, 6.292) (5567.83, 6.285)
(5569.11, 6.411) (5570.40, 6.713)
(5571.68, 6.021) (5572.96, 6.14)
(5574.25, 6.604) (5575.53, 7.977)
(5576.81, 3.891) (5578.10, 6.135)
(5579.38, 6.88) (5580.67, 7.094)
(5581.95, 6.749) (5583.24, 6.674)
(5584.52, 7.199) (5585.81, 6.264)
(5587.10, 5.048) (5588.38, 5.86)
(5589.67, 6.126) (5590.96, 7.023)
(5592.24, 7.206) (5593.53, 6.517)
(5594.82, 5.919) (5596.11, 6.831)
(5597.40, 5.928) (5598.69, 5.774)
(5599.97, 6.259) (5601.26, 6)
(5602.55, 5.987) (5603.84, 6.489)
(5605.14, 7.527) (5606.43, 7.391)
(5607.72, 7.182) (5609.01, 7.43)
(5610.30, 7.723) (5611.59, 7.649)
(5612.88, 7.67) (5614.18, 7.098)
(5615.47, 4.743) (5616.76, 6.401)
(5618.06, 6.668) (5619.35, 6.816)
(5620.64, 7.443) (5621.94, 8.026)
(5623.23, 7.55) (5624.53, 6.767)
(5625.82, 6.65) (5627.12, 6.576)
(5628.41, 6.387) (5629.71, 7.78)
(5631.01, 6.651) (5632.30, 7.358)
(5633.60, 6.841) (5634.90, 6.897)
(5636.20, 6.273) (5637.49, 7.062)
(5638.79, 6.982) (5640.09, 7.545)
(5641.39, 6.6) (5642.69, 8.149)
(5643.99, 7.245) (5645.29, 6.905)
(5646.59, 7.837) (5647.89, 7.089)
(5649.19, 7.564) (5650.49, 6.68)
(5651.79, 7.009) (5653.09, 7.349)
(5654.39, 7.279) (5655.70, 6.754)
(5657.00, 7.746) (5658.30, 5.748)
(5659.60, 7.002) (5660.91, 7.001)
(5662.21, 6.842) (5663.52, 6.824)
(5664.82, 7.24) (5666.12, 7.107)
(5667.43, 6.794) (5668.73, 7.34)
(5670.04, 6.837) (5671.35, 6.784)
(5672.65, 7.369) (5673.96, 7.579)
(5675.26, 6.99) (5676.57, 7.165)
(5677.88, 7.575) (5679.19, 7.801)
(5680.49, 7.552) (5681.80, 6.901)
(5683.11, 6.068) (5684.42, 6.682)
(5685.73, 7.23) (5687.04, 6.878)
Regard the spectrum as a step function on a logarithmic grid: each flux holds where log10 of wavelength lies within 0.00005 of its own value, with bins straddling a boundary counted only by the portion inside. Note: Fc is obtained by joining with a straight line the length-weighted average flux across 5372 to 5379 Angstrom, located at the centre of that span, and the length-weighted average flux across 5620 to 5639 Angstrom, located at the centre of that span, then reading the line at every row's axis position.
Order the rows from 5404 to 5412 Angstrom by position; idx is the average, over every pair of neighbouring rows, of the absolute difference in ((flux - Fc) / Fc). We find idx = 0.101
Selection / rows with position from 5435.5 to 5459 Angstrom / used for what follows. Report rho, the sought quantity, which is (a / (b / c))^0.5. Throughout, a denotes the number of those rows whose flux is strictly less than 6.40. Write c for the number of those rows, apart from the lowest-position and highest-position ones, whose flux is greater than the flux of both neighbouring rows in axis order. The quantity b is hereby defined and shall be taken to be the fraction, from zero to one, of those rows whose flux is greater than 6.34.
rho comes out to 4.2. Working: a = 6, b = 0.68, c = 2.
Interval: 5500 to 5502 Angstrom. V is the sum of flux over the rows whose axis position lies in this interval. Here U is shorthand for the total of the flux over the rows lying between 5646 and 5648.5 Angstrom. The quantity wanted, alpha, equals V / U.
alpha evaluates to 0.90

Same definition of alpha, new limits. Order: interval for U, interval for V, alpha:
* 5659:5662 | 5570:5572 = 0.91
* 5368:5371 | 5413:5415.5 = 1.13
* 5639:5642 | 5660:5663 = 0.98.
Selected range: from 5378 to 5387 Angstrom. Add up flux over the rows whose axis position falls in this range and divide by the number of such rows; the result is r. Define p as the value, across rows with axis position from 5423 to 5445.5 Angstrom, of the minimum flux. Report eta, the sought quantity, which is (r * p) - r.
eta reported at 24.2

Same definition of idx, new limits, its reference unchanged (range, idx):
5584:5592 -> 0.119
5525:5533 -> 0.059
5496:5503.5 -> 0.131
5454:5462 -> 0.050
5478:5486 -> 0.084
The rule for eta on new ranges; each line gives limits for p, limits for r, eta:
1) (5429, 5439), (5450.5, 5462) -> 23.0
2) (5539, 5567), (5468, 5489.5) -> 35.2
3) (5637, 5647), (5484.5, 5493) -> 41.4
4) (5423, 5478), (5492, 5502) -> 24.9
